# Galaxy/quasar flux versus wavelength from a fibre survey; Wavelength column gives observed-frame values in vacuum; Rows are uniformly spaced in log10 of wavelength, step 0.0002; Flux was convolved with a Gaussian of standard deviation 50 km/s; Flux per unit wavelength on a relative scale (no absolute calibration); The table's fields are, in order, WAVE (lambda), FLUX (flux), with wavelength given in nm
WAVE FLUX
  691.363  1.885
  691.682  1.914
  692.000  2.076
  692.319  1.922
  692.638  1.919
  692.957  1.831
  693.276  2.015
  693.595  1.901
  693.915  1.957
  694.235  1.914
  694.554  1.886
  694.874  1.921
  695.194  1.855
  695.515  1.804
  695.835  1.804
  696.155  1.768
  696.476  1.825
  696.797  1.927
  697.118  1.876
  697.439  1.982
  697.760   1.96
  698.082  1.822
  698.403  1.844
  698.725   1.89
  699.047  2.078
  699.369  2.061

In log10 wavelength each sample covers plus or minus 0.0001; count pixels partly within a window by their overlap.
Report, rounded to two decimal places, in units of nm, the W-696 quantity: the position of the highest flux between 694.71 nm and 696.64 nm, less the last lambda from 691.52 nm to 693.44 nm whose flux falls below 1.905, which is 1.92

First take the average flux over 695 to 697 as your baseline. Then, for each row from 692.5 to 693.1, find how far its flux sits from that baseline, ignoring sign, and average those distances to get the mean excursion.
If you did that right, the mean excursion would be 0.04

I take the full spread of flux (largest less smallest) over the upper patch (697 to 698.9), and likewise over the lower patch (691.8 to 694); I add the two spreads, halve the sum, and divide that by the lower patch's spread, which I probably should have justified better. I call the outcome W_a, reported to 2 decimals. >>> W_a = 0.83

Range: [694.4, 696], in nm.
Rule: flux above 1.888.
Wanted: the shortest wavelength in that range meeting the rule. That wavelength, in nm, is 694.874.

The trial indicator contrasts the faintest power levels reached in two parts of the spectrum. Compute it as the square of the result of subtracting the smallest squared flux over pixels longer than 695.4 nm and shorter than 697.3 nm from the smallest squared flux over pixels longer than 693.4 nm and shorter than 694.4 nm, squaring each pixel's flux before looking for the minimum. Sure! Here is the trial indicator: 0.238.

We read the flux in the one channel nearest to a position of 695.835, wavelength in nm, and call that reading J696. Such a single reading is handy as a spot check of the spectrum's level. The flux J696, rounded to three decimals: 1.804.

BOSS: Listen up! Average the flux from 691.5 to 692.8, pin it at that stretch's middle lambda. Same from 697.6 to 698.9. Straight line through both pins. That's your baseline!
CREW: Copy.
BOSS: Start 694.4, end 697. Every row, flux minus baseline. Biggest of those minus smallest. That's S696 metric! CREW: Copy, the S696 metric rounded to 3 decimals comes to 0.167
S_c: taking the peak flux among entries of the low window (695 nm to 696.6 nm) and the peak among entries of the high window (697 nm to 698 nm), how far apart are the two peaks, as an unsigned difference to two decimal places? 0.13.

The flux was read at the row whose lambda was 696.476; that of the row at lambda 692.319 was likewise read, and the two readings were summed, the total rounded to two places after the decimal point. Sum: 3.75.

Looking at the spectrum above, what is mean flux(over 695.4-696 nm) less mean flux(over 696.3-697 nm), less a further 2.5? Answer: -2.57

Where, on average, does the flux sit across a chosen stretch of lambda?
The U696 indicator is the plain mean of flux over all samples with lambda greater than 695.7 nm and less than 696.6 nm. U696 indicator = 1.80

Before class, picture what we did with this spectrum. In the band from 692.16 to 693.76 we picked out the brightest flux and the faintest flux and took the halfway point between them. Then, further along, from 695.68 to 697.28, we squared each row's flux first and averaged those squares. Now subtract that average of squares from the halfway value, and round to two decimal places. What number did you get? -1.47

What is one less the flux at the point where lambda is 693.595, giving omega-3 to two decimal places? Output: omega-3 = -0.90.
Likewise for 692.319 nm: -0.92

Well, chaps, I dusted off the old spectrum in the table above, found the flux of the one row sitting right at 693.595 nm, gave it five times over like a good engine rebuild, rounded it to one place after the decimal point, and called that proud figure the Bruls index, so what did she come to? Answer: 9.5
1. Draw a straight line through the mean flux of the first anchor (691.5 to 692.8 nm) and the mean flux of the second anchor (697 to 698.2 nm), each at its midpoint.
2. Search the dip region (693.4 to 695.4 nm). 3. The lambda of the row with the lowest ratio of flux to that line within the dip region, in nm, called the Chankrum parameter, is 695.194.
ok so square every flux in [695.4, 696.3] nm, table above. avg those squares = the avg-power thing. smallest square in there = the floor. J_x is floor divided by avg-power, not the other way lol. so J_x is 0.973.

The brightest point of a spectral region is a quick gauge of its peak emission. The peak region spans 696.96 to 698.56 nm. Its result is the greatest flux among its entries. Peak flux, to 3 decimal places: 1.982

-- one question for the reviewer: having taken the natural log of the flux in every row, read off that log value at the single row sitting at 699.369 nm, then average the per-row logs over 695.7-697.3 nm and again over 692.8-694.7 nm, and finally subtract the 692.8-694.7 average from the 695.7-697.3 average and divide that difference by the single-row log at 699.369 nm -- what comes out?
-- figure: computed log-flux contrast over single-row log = -0.06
